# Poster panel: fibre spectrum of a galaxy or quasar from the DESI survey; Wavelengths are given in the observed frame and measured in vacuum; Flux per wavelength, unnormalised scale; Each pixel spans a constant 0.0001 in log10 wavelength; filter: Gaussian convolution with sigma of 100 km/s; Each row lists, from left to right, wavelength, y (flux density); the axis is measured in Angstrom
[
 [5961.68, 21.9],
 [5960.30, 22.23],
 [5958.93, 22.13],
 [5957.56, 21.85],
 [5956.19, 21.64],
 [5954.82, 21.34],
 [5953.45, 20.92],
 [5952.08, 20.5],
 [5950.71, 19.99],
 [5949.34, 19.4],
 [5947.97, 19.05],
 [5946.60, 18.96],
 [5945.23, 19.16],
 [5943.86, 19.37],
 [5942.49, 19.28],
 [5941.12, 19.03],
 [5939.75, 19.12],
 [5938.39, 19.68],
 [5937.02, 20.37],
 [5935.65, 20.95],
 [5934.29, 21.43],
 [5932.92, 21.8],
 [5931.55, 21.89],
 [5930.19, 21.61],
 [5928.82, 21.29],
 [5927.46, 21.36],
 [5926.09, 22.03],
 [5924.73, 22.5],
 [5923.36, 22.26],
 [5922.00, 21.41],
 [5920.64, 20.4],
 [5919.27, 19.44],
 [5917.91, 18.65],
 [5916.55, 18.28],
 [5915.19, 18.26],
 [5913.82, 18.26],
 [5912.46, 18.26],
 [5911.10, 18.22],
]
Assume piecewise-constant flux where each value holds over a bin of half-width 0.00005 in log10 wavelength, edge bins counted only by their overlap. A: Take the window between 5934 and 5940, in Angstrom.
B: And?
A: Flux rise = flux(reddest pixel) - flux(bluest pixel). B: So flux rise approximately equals -2.3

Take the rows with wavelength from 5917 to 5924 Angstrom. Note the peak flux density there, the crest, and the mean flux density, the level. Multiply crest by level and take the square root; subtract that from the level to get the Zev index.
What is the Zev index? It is -0.9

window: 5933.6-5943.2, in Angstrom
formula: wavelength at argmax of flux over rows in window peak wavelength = 5934.29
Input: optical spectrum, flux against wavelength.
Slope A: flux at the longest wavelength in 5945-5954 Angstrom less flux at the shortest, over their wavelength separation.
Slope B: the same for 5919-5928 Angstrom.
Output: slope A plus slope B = 0.45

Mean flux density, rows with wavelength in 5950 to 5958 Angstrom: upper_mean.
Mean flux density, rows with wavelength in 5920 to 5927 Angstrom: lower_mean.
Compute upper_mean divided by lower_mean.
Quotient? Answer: 0.97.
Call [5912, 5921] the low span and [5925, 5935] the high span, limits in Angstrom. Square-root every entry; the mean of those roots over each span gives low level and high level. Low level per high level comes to 0.93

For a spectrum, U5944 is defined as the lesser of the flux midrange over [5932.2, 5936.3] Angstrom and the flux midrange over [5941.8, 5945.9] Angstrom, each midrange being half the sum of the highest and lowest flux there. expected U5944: 19.3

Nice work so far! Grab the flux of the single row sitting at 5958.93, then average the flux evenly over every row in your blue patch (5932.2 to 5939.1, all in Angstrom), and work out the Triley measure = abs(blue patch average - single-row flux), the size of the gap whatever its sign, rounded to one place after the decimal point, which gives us 1.3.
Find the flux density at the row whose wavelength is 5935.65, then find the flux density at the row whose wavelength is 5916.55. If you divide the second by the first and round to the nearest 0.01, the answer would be 0.87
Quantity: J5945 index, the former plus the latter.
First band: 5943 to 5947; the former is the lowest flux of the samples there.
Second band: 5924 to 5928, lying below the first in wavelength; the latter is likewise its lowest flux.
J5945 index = 40.3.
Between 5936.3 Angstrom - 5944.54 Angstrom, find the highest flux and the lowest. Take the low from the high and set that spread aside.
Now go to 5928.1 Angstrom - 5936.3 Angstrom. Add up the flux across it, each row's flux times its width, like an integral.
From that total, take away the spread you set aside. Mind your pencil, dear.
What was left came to 175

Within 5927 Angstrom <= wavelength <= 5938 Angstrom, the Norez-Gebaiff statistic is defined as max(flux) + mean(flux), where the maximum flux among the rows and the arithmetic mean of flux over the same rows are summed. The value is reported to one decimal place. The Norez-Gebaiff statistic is 43.2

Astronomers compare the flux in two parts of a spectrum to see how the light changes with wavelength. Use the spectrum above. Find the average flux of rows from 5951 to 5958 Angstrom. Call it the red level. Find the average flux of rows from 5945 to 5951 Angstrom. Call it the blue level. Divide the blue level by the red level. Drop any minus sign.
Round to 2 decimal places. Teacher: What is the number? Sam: 0.91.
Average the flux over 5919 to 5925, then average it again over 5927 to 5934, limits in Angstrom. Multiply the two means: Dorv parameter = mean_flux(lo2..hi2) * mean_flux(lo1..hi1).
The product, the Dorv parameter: 458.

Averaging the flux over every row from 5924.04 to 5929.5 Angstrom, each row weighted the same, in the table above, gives 21.8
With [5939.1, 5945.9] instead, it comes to 19.2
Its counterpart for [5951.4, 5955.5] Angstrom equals 20.9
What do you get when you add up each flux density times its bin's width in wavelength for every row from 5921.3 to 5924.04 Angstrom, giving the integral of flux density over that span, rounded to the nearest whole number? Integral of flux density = 60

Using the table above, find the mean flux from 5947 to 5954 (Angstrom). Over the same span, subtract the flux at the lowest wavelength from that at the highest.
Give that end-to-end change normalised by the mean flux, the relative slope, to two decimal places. 0.09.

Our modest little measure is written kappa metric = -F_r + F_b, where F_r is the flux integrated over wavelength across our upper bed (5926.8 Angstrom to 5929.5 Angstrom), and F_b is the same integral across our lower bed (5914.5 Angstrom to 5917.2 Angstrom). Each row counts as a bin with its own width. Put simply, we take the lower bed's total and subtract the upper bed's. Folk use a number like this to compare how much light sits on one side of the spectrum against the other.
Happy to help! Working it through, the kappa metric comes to -8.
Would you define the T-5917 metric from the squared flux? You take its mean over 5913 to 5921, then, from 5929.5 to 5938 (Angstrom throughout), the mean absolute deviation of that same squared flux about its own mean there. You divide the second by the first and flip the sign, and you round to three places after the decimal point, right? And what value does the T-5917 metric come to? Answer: -0.054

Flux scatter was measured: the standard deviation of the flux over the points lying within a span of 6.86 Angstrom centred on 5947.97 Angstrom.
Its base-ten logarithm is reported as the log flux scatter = -0.4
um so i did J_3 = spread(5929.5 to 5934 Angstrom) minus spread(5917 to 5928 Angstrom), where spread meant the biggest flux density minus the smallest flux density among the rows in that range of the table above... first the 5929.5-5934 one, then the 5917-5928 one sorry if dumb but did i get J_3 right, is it -3.6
